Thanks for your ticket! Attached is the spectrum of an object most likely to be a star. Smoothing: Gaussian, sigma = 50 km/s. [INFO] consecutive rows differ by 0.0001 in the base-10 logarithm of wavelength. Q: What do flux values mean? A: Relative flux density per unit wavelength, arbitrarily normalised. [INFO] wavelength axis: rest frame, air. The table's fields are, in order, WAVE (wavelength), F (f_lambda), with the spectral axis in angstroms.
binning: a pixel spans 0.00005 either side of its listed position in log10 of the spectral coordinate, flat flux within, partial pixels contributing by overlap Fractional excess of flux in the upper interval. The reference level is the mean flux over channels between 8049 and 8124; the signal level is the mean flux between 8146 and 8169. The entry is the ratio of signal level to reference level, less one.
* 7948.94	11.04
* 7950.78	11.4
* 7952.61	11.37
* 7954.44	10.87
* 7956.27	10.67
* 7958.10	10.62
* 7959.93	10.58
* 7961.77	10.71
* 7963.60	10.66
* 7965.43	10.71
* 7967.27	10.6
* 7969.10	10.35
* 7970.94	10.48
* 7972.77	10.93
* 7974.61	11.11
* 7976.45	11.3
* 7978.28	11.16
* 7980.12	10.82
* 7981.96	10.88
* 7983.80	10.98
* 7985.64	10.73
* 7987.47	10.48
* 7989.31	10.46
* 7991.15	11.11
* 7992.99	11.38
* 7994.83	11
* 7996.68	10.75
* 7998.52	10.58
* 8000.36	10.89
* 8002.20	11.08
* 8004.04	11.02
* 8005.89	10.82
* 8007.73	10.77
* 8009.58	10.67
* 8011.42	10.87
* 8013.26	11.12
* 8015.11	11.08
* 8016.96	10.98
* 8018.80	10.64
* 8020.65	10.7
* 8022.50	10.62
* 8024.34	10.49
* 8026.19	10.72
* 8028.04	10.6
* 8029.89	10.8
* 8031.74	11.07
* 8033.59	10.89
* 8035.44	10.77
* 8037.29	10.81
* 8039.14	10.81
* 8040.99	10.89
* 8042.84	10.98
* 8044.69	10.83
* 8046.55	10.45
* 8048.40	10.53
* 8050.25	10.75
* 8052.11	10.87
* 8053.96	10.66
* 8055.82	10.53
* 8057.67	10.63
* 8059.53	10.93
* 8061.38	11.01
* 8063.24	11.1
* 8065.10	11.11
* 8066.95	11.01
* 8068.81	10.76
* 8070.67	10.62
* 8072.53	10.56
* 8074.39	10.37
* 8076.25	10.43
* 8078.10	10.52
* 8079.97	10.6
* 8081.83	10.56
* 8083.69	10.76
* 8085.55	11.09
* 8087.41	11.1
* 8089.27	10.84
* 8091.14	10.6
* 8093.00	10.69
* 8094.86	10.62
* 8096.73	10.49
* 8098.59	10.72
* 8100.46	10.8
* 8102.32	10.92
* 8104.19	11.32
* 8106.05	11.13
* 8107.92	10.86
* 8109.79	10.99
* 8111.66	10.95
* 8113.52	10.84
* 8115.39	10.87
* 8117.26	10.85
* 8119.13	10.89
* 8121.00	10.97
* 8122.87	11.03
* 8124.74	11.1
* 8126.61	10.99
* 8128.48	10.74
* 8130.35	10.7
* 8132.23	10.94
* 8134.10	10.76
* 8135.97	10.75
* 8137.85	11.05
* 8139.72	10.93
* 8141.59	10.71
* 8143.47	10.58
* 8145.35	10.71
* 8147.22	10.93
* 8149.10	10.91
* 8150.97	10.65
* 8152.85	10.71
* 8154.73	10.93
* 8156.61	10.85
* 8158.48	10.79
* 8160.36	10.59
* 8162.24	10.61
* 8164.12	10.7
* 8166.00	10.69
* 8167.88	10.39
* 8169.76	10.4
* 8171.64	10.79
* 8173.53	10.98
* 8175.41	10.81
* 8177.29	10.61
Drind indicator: -0.007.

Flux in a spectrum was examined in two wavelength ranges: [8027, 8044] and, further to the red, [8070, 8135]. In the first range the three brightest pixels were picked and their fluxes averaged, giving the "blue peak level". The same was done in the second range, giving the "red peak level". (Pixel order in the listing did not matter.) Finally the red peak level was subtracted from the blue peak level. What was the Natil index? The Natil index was -0.20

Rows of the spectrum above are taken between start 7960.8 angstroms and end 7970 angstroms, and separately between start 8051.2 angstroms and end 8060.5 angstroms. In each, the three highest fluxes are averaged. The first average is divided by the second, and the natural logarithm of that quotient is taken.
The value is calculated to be -0.01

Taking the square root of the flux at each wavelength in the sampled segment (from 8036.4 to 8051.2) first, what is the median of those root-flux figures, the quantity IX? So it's 3.29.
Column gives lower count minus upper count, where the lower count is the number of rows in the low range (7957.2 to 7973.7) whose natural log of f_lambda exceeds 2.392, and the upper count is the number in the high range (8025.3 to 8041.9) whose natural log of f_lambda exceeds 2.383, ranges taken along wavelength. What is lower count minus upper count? -3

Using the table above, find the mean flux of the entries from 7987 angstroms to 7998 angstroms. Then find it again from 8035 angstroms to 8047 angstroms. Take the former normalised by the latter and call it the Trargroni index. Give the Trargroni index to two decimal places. 1.01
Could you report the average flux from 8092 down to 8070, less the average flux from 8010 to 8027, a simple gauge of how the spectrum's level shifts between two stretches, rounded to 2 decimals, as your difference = -0.13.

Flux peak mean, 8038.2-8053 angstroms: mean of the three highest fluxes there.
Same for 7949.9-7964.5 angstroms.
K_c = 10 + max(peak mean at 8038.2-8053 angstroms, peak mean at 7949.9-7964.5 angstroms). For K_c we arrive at 21.2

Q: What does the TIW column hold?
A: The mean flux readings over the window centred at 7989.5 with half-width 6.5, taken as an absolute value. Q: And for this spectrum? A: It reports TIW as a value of 10.9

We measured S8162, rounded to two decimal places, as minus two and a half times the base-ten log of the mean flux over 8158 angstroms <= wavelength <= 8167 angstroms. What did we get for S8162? -2.57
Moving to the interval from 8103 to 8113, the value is -2.61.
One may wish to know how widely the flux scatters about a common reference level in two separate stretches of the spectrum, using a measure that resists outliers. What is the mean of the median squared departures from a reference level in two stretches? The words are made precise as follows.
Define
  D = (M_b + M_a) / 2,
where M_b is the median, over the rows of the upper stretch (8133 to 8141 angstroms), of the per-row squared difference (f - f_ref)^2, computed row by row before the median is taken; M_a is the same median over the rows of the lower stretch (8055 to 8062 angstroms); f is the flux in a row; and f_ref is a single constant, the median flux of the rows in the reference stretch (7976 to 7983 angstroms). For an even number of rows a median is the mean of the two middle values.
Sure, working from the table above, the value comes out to 0.06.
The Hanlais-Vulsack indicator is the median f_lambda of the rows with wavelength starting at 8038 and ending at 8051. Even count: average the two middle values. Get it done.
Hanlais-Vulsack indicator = 10.8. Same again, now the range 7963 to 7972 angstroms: 10.6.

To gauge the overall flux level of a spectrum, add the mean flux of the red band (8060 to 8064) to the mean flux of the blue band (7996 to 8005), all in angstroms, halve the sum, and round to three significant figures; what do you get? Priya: 11.0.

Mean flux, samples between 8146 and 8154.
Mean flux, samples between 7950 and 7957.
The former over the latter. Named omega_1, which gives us 0.97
